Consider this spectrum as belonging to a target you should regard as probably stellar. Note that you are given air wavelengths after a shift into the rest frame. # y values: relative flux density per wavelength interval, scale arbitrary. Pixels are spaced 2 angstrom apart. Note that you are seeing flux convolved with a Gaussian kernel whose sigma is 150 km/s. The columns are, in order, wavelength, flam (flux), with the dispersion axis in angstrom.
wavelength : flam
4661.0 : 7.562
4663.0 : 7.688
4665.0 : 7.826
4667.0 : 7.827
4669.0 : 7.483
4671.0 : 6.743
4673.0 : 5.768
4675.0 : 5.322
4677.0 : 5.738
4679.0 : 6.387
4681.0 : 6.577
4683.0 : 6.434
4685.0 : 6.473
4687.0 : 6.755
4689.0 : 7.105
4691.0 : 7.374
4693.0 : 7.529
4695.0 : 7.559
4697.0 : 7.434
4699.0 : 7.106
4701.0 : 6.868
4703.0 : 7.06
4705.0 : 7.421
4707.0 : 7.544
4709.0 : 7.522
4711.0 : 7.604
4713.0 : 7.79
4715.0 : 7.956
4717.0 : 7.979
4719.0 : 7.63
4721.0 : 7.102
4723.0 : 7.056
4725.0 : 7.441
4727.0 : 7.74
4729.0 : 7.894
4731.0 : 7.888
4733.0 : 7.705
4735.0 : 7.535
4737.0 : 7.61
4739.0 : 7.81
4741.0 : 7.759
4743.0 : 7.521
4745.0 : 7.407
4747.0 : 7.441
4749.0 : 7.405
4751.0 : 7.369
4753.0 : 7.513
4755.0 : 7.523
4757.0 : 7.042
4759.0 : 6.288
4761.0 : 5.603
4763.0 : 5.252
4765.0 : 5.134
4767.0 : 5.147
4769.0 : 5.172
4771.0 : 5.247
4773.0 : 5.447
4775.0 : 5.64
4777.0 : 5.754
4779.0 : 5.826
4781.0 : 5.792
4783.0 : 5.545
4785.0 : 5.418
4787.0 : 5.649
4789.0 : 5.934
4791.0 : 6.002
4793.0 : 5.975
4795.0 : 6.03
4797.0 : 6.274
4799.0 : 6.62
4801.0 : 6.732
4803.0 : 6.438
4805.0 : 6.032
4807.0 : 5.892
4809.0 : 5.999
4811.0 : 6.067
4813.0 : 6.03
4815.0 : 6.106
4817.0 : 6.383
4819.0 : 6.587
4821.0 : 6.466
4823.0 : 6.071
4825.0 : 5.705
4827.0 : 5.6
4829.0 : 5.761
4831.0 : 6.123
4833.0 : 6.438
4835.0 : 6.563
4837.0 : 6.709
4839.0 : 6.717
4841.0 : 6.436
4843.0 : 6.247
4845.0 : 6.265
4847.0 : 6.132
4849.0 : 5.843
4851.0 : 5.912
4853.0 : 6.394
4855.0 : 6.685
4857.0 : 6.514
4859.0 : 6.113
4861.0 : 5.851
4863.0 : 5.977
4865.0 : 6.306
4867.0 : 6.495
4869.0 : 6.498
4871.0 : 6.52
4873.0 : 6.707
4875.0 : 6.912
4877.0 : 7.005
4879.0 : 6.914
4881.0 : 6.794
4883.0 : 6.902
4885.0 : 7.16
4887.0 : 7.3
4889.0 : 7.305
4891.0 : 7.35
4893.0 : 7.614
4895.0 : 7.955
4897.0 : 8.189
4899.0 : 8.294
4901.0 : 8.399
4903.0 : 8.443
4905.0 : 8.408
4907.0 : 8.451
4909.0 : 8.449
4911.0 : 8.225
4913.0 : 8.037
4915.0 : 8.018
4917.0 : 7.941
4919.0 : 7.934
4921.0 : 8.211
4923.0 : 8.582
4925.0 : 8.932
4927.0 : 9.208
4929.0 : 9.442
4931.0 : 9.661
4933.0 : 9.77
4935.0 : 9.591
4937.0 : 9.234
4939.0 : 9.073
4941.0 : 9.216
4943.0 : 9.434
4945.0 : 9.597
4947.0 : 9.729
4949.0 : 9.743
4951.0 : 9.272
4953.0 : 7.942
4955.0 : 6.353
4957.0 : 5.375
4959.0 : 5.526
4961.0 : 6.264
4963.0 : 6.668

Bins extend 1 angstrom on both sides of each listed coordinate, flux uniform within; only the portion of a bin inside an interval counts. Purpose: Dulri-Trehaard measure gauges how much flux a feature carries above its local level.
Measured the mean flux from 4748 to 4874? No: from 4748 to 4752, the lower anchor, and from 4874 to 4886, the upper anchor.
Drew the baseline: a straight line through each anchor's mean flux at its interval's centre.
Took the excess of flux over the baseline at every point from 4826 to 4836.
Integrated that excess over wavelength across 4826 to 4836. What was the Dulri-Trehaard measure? -10.2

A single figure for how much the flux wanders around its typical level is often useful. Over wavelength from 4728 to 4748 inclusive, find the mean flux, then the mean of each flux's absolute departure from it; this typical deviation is 0.15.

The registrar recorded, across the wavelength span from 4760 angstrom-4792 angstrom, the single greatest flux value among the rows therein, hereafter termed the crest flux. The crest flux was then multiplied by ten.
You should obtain 60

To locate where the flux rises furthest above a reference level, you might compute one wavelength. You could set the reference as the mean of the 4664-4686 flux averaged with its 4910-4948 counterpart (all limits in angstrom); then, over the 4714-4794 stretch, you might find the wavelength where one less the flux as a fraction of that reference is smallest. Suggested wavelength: 4717.0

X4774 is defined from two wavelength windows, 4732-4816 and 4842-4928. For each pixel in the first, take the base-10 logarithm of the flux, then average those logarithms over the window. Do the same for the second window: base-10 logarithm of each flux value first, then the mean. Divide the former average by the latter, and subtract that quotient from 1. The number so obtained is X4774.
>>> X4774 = 0.07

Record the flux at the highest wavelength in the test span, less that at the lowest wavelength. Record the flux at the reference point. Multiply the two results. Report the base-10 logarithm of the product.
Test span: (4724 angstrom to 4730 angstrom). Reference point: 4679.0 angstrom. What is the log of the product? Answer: 0.46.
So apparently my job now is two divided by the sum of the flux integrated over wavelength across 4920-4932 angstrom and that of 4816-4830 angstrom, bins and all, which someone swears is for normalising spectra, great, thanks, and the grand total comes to 0.010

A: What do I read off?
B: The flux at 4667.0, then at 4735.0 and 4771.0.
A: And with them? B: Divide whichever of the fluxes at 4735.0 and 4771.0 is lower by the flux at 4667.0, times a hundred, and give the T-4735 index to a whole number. 67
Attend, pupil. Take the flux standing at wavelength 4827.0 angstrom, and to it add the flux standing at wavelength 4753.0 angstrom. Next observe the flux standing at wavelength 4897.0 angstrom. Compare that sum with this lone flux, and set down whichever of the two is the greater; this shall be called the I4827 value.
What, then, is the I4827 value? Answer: 13.1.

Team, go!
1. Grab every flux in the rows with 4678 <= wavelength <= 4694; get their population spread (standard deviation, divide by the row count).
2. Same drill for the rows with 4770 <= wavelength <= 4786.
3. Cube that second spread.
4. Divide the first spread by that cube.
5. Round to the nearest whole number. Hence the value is 59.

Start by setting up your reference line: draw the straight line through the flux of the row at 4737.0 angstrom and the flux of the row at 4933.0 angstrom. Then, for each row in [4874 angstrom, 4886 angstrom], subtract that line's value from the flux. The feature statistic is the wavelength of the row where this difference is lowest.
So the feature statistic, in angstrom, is 4881.0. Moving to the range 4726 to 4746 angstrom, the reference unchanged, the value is 4745.0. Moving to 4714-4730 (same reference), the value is 4723.0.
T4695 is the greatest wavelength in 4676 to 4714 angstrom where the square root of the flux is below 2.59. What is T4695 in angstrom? 4685.0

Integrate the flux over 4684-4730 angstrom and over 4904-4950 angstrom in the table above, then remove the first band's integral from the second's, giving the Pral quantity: 70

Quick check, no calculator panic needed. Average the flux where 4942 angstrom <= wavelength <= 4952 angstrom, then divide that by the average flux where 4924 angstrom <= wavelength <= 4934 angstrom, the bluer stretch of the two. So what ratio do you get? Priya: 1.02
